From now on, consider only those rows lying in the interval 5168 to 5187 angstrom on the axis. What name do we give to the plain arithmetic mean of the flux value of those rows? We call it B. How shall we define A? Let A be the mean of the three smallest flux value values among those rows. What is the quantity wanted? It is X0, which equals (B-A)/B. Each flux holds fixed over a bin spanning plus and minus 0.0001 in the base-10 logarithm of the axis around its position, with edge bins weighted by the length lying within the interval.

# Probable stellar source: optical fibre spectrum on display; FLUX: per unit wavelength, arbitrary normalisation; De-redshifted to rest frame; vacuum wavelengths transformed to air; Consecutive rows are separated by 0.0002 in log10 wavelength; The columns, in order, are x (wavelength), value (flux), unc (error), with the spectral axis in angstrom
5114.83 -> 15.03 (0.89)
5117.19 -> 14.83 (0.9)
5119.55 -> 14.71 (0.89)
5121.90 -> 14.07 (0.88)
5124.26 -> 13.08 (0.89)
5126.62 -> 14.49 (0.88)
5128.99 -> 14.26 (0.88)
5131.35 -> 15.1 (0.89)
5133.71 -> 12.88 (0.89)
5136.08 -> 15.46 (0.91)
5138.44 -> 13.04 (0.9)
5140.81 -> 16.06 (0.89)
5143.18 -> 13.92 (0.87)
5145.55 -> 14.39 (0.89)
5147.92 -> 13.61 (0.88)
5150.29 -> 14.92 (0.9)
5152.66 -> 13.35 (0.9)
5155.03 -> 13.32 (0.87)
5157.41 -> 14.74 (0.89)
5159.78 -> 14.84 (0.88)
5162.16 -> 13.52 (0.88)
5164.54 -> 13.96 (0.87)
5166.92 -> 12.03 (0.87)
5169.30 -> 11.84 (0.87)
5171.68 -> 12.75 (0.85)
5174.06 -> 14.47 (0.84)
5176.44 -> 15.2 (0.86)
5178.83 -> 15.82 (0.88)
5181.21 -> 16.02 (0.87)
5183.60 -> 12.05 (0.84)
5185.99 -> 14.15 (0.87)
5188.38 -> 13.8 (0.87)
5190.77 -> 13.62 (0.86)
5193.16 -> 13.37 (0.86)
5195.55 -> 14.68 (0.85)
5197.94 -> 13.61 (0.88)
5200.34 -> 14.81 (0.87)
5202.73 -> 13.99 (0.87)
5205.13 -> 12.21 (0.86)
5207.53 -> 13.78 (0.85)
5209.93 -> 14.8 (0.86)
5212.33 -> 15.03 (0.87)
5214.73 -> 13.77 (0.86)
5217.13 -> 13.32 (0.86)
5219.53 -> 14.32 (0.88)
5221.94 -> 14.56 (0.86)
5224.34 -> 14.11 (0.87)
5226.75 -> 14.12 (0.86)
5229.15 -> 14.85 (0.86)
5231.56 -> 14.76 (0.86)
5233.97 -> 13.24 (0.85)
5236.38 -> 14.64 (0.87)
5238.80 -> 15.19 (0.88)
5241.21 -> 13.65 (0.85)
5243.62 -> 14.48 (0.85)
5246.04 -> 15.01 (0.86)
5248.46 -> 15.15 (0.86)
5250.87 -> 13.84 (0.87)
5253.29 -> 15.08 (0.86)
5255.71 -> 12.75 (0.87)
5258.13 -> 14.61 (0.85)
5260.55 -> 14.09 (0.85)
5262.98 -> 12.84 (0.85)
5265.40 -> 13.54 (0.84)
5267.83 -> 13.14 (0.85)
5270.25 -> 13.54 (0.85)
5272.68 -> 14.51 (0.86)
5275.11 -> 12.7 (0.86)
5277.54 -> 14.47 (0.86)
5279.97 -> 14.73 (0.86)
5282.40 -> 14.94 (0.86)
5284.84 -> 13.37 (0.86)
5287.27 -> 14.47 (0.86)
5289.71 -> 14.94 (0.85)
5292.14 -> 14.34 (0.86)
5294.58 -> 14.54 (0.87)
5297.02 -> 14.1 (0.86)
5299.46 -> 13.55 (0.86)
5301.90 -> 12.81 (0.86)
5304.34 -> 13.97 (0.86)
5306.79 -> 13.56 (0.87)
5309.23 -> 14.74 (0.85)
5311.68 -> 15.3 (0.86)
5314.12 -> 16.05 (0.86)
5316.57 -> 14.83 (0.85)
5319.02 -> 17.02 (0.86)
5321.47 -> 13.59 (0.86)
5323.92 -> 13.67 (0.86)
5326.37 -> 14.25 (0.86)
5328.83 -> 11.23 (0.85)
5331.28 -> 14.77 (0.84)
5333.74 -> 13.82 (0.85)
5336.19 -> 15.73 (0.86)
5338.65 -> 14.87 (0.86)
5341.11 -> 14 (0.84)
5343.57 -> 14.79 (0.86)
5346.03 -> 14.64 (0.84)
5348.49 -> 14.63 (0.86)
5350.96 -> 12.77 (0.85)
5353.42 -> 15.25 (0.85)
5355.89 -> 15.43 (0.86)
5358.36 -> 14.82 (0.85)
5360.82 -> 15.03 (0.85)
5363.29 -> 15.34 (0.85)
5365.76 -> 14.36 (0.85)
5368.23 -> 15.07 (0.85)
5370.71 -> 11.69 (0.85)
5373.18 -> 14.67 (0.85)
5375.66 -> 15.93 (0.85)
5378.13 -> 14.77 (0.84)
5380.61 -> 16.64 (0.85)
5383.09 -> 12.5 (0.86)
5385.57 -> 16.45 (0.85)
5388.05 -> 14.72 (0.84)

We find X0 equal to 0.13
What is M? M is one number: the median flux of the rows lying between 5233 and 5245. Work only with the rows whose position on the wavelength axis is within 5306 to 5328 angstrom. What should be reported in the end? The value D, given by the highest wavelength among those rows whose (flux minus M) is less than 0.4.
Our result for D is 5326.37 angstrom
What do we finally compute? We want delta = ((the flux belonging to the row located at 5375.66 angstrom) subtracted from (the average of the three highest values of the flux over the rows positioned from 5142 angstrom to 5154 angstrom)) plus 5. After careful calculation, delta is 3.5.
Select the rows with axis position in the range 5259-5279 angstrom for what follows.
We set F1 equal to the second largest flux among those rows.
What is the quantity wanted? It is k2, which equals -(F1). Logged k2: -14.5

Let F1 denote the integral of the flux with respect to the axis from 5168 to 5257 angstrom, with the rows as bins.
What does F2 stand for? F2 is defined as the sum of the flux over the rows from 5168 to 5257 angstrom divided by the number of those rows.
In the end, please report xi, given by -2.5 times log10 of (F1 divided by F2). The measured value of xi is -4.87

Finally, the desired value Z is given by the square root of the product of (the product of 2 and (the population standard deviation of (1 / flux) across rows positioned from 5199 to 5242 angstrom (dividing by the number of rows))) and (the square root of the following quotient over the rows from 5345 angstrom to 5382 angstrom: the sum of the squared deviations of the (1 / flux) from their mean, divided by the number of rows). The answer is 0.0068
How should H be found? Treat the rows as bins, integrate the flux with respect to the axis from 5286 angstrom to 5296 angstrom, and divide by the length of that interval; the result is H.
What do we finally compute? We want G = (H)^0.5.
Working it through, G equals 3.82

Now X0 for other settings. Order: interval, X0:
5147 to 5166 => 0.05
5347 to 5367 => 0.05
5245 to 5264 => 0.07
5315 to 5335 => 0.09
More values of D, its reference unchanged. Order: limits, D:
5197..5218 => 5217.13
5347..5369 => 5365.76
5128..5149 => 5147.92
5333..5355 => 5350.96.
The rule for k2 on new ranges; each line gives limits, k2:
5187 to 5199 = -13.8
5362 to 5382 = -15.9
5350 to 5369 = -15.3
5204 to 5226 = -14.8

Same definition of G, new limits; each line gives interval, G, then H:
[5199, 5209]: 3.70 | 13.7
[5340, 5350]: 3.80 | 14.5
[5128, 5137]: 3.79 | 14.4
